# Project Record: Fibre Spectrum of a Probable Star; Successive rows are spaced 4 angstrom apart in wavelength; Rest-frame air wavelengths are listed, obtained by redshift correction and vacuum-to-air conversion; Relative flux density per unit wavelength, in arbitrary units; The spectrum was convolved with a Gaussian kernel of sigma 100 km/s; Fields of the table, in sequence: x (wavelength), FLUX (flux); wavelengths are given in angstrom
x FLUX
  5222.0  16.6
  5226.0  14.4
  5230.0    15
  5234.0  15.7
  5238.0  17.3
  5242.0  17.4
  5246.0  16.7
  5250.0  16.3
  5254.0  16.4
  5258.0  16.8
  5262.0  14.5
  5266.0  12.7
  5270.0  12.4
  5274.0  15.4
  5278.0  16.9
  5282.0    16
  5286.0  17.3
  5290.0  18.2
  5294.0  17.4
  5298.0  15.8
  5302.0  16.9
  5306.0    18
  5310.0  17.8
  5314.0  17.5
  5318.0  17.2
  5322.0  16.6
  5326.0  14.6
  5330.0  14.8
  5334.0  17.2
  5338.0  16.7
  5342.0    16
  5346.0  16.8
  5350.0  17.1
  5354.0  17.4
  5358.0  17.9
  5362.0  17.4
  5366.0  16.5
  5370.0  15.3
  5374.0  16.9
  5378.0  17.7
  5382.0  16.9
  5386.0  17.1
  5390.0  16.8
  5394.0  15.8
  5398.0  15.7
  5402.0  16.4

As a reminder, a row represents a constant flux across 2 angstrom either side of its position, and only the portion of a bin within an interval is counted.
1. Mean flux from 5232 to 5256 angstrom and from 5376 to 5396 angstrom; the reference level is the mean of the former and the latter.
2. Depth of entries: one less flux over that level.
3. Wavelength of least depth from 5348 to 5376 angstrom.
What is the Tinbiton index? 5358.0 angstrom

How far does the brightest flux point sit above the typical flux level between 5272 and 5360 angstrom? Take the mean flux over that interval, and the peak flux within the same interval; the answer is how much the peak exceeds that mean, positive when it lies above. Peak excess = 1.40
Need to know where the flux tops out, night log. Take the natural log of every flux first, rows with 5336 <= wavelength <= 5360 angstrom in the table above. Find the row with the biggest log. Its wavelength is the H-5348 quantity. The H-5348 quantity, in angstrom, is 5358.0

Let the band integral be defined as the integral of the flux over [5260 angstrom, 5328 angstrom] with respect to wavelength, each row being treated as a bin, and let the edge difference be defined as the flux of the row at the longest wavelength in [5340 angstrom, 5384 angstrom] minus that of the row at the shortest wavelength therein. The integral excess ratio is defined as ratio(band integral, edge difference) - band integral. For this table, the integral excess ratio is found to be 122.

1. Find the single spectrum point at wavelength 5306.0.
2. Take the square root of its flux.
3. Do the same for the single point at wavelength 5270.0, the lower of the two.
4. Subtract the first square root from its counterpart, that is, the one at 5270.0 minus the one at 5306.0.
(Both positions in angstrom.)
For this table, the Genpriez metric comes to -0.72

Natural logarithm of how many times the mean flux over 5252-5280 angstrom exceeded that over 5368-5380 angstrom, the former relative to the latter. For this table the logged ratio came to -0.10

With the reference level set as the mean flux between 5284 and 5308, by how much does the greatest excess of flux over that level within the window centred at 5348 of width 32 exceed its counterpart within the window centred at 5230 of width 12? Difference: 2.2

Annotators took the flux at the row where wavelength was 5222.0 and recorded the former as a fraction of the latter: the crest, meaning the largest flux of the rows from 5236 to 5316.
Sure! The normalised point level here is 0.91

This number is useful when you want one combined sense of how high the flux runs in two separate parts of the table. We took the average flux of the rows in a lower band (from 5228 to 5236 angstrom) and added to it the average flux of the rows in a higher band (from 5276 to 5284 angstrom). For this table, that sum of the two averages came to 31.8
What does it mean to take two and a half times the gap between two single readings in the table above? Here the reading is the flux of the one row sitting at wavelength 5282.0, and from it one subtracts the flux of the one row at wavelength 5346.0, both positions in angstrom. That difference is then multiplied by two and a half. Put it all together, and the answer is -2.0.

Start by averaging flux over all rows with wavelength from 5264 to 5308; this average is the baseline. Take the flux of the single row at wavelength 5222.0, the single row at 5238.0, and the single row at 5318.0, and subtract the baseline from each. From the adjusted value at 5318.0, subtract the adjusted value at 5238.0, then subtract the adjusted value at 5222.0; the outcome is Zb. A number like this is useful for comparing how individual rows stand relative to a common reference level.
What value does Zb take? -0.6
